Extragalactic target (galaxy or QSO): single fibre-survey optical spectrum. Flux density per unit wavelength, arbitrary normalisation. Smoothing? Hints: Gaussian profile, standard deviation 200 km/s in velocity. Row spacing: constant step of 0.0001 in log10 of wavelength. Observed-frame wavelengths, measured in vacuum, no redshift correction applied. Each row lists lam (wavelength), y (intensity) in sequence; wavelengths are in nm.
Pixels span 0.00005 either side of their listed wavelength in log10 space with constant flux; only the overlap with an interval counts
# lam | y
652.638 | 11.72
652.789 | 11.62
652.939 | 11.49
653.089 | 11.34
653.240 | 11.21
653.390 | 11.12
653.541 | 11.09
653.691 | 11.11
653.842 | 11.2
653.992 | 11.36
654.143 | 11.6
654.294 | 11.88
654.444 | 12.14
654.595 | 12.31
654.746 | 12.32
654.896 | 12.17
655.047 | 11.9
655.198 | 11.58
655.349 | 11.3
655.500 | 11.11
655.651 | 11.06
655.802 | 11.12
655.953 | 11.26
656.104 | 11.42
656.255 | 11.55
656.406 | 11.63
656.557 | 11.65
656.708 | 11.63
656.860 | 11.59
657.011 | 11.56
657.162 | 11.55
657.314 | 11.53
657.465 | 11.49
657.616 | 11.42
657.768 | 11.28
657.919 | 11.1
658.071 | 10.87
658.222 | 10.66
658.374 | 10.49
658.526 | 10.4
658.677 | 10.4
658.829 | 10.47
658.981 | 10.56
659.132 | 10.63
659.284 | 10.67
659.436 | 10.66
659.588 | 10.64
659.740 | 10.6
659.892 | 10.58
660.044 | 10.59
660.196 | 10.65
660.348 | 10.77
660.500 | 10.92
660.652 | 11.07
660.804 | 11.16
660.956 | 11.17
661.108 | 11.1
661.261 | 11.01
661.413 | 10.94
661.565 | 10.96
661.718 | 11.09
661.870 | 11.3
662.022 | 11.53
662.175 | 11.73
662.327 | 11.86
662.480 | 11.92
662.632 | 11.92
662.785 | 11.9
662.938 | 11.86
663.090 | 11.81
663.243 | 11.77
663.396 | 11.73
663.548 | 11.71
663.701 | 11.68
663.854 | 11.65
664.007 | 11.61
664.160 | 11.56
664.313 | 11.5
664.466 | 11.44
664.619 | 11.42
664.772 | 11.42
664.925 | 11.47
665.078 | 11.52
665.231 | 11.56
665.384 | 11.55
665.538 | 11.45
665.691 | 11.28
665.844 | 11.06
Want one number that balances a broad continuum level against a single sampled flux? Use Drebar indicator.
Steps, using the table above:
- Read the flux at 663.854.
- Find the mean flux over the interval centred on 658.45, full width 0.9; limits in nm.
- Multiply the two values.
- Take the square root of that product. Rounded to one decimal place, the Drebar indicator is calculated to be 11.1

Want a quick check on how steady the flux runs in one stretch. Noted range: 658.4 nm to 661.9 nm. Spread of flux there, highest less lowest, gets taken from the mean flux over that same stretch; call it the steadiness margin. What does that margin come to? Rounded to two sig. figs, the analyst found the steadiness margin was 9.9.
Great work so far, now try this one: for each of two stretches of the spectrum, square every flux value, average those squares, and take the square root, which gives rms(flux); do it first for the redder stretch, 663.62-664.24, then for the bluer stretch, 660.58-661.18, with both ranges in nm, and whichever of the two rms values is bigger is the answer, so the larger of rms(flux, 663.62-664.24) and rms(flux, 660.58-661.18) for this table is 11.6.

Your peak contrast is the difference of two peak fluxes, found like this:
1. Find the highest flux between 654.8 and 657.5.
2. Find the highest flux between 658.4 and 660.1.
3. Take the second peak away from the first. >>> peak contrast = 1.5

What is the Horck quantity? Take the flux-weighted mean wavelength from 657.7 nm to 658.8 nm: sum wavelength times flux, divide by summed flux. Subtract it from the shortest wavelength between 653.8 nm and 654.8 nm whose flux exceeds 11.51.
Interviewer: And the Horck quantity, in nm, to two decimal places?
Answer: -4.07 nm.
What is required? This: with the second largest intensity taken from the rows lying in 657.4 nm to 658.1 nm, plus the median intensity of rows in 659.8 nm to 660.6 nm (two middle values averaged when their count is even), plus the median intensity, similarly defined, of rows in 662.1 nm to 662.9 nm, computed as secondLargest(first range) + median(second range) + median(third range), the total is 34.0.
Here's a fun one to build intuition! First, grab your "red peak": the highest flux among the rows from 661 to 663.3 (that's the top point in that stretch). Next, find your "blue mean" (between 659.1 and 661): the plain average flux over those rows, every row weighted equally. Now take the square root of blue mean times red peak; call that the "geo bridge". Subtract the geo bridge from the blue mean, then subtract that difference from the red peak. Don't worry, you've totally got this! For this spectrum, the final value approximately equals 12.48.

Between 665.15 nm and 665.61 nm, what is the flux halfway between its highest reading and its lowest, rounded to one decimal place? 11.5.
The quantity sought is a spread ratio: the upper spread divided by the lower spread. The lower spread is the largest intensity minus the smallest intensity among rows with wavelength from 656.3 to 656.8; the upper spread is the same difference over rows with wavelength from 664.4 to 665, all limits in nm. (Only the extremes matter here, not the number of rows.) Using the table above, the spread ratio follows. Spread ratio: 2.5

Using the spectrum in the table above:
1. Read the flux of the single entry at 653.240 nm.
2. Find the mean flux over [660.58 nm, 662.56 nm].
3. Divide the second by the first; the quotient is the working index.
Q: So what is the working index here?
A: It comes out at 1.01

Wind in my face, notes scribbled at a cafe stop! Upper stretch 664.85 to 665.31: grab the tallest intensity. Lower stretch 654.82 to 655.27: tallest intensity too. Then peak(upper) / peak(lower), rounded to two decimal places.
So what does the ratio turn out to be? 0.95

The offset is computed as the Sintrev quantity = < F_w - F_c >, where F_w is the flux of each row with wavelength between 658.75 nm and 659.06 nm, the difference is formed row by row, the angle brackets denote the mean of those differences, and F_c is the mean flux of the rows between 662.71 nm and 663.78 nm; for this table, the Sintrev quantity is -1.3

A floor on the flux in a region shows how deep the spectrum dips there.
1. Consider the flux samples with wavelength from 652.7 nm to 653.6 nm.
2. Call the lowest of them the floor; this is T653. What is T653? 11.09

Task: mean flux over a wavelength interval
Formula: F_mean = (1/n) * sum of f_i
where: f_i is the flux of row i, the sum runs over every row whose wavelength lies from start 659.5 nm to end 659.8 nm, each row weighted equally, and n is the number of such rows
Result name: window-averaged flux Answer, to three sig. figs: 10.6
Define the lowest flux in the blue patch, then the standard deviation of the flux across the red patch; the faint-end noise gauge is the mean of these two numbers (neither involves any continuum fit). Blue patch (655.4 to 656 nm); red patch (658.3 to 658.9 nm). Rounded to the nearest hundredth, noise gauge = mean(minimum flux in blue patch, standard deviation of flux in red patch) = 5.55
